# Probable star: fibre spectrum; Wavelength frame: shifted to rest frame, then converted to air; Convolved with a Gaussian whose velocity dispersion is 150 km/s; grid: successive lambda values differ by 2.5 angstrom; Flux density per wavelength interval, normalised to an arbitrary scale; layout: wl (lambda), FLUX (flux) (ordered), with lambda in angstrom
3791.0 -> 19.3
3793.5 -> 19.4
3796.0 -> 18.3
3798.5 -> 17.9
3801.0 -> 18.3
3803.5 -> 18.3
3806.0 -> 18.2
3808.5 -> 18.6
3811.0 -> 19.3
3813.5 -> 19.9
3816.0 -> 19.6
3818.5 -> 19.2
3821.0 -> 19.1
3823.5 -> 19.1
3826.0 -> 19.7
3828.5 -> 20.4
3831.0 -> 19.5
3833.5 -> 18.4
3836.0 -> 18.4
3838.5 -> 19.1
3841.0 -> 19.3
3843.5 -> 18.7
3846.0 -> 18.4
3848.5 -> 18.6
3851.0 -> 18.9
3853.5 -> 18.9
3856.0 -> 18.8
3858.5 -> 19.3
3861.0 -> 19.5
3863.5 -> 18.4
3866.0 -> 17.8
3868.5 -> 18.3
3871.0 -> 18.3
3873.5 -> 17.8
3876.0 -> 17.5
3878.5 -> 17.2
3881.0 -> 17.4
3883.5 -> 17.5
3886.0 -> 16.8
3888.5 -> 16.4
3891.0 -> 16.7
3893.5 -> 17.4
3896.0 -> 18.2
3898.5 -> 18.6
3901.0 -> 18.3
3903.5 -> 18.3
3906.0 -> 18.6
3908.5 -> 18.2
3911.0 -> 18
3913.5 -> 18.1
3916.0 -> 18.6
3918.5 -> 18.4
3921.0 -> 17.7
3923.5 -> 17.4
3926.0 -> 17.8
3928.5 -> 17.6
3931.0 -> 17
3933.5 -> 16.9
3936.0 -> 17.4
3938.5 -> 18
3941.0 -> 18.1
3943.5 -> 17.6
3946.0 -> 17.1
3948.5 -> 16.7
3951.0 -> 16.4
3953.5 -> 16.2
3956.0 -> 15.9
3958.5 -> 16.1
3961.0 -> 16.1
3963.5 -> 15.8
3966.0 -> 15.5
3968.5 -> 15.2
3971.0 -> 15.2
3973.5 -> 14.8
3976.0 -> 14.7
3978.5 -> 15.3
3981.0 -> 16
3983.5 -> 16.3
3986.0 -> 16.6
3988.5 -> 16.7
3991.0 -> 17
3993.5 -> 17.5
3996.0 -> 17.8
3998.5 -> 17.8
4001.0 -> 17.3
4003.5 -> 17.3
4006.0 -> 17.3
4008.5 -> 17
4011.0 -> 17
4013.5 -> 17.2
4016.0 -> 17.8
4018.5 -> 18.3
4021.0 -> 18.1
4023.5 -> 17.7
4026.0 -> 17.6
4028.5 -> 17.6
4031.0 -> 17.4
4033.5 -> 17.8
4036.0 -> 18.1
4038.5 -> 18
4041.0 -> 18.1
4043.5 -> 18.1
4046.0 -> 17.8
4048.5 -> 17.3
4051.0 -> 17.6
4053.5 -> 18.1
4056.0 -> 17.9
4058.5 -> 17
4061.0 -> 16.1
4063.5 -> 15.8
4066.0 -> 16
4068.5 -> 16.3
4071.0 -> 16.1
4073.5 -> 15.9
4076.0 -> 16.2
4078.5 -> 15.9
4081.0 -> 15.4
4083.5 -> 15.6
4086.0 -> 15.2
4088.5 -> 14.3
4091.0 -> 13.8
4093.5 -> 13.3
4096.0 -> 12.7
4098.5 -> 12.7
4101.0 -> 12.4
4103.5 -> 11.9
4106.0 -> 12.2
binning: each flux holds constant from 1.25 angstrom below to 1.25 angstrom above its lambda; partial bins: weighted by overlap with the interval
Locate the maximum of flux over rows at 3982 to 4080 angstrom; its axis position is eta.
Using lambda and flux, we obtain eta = 4018.5 angstrom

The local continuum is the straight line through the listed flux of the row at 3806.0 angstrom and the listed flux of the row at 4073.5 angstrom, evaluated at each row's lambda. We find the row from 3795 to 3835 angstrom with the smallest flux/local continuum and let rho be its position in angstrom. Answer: 3798.5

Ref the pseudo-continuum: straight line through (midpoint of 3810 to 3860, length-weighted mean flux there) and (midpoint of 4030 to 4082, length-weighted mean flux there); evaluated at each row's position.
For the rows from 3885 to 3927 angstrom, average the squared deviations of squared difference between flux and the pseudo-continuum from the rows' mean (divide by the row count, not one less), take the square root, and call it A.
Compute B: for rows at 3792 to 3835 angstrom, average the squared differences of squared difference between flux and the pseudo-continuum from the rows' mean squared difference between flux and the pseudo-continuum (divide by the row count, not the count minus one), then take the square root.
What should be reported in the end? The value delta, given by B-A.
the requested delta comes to -0.7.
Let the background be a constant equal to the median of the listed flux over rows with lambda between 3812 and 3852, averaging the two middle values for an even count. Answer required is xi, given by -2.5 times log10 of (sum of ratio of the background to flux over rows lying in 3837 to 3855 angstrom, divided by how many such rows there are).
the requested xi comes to -0.01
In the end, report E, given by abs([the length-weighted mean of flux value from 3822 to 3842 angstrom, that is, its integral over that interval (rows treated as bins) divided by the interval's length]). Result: 19.2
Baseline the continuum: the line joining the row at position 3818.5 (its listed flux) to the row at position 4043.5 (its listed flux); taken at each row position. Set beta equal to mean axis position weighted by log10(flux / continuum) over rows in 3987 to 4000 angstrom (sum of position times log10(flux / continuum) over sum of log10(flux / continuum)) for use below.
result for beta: 3991.9 angstrom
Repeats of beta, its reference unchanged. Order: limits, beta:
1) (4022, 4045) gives 4029.0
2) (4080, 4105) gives 4094.6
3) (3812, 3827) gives 3817.9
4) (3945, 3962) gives 3954.3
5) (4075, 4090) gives 4083.3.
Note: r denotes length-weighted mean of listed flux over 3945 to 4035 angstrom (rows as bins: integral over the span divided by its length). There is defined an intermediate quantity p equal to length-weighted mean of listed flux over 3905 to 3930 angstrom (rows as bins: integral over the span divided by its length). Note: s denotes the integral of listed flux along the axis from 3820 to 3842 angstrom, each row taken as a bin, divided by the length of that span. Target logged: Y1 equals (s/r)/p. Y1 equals 0.064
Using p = 18.0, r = 16.7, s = 19.2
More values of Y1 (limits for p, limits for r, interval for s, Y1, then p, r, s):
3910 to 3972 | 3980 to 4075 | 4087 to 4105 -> 0.044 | 17.0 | 17.2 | 13.0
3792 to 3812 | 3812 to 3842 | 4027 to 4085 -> 0.047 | 18.5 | 19.3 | 17.0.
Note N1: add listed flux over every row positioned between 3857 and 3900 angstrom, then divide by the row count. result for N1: 17.8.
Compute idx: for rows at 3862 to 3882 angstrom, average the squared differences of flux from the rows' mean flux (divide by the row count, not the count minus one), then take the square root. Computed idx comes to 0.43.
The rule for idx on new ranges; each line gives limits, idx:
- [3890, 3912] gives 0.58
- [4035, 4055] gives 0.28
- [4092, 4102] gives 0.33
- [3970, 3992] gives 0.82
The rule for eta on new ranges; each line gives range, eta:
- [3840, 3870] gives 3861.0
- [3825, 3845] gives 3828.5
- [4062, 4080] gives 4068.5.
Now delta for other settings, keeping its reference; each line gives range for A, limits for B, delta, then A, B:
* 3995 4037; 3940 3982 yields 2.5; 0.26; 2.7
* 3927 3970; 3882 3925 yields -0.5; 2.01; 1.5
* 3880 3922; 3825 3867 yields -1.1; 1.49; 0.4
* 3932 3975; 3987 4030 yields -2.3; 2.61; 0.3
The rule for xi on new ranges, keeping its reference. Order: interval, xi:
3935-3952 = -0.11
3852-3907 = -0.07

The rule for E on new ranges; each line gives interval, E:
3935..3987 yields 16.2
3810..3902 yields 18.5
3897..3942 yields 17.9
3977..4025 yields 17.1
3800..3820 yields 18.9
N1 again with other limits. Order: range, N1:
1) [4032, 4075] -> 17.2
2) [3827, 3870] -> 18.9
